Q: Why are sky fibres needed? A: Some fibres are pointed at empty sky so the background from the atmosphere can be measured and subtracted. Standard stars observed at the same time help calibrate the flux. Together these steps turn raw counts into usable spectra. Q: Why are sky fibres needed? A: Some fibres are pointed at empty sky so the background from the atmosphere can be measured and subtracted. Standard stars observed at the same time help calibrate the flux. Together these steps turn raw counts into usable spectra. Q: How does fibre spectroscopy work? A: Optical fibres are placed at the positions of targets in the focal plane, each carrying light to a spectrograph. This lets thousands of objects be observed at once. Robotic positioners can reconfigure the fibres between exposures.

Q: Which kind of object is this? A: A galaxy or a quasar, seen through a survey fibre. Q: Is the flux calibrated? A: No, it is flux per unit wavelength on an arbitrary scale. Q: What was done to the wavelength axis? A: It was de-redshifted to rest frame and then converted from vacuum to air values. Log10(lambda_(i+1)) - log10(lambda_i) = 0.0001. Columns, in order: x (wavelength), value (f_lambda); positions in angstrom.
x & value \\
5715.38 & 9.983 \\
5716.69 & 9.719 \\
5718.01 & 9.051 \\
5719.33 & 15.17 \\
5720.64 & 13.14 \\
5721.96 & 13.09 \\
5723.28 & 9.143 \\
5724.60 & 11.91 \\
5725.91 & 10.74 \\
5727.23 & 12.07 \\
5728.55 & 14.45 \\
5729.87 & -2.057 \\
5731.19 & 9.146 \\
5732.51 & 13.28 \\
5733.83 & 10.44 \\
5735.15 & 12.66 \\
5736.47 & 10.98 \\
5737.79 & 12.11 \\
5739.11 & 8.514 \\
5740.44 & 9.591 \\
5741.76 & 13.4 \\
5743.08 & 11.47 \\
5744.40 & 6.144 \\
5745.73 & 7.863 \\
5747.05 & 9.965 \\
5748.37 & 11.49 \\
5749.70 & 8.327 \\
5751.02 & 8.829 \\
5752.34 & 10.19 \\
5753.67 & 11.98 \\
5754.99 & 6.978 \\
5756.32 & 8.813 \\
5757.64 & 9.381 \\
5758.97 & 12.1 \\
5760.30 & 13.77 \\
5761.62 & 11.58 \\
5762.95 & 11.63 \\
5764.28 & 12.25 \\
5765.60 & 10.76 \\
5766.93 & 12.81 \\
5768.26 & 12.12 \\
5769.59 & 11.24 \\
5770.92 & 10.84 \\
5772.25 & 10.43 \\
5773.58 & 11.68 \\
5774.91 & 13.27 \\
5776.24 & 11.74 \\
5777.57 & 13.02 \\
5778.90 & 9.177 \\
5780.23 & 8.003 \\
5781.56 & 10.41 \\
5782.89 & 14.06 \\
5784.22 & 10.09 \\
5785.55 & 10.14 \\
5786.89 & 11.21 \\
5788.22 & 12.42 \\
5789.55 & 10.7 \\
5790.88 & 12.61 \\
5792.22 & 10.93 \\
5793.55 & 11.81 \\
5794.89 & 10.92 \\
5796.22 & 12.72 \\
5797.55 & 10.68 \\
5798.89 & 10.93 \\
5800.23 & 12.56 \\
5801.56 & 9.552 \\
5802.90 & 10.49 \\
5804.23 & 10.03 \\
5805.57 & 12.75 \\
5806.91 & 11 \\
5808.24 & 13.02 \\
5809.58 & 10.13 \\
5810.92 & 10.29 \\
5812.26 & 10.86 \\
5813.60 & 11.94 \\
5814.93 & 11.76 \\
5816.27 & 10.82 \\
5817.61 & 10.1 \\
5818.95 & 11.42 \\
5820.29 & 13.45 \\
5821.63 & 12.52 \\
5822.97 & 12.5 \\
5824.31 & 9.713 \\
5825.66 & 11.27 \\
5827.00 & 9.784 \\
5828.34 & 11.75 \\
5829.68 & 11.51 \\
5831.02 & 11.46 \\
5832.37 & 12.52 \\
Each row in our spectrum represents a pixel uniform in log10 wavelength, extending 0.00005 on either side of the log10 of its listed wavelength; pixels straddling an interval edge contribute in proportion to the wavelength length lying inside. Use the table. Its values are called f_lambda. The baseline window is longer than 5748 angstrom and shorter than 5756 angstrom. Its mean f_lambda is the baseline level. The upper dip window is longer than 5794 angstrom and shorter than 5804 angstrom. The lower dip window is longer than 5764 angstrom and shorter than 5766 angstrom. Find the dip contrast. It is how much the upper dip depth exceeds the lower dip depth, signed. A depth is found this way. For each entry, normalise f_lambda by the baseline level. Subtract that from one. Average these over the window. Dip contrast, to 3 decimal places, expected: 0.040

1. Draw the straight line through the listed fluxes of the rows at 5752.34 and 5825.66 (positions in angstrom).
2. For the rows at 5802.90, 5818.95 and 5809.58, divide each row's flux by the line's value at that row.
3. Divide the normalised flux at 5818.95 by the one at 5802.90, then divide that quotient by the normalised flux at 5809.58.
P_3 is 1.16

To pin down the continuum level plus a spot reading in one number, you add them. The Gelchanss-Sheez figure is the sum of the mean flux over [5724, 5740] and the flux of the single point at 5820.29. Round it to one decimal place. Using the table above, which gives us 23.8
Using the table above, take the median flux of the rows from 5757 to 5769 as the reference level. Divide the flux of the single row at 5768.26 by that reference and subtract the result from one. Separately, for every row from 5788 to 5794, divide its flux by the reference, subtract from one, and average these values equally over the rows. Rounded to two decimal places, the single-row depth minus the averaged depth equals -0.04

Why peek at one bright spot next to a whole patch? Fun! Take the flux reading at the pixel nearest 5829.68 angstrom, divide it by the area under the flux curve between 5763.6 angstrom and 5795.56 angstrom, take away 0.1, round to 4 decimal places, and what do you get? -0.0683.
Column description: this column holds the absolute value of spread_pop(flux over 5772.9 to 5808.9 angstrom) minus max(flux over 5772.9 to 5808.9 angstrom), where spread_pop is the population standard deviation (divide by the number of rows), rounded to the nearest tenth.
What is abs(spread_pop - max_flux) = 12.7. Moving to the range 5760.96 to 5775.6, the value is 12.4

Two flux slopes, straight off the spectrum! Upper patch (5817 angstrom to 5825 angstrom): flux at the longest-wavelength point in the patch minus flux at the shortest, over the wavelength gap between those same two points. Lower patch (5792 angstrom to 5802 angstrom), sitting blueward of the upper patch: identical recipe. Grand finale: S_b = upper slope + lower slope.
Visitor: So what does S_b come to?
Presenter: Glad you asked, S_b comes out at -0.2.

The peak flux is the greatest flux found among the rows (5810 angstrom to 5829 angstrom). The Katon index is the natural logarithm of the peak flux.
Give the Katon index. 2.60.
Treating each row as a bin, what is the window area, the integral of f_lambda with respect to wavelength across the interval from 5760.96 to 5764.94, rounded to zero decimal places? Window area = 47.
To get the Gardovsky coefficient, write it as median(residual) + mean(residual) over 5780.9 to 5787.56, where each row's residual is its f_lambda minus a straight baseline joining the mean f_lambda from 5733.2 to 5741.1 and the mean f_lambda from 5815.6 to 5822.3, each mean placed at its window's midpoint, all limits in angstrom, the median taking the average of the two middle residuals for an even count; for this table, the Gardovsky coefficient -1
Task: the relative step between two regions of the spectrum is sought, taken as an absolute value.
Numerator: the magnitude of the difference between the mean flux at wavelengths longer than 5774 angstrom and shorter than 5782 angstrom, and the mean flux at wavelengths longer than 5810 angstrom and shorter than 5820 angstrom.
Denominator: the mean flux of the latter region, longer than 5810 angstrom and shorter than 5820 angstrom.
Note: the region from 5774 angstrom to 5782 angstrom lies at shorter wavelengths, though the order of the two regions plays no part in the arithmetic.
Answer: 0.01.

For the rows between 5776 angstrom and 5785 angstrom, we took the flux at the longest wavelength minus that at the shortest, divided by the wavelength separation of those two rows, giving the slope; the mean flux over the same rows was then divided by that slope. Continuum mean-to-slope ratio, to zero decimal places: -53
